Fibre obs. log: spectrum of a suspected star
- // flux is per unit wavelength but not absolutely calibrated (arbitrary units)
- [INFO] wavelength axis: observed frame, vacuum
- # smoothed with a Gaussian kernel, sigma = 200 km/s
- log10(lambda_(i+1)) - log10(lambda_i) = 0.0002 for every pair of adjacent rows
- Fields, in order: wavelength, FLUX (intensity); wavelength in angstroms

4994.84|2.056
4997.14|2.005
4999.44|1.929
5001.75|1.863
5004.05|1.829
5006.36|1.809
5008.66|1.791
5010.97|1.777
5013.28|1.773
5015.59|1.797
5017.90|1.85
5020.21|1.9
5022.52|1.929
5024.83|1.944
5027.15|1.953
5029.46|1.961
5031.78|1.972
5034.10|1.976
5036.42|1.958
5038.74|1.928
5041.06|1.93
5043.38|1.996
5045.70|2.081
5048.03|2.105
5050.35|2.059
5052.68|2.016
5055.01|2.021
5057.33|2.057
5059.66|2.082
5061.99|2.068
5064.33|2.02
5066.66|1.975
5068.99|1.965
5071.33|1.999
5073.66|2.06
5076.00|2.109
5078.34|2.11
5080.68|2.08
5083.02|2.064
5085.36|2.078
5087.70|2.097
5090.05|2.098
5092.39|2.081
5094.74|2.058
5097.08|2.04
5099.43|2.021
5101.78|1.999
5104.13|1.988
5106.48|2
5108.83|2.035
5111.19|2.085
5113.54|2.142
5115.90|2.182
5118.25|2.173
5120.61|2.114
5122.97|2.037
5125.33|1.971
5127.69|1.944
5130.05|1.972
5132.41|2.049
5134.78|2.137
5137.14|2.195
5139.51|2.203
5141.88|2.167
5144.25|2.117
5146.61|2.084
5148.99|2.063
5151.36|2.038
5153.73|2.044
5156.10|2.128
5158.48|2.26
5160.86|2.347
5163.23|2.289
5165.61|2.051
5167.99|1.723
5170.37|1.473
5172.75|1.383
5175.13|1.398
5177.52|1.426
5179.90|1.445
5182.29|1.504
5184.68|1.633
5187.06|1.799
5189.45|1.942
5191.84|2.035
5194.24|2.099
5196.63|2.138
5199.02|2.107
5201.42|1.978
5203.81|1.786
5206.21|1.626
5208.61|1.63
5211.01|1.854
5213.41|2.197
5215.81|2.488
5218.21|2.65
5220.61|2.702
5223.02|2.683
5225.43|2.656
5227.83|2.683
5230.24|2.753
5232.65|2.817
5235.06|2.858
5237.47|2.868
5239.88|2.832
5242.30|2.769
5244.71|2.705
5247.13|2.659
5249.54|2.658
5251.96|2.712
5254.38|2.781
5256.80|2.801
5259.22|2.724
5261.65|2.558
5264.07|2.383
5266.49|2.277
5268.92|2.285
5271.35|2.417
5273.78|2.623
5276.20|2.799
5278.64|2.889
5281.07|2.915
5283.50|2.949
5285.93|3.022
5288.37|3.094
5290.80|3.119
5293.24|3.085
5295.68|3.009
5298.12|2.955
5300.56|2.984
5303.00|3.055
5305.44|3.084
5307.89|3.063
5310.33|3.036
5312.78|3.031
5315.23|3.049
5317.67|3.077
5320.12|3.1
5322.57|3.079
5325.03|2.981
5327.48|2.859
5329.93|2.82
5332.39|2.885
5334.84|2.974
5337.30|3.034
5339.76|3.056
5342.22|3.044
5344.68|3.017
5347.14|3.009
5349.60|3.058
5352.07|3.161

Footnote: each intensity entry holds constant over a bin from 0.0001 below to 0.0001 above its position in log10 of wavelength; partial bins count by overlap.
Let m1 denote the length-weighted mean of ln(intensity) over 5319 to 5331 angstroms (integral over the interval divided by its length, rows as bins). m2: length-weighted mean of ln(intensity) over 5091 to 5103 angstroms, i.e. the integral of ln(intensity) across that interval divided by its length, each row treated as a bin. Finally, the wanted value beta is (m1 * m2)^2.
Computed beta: 0.60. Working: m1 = 1.09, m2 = 0.71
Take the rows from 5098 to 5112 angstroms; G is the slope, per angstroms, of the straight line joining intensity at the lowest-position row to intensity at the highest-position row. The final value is 0.005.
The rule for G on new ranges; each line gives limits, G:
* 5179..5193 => 0.049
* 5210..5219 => 0.111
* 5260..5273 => -0.015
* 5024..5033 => 0.004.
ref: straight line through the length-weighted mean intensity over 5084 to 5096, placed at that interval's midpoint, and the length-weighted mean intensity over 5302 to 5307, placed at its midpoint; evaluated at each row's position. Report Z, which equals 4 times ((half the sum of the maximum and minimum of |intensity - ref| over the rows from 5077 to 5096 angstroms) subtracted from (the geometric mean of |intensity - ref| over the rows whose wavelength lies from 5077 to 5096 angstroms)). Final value -0.09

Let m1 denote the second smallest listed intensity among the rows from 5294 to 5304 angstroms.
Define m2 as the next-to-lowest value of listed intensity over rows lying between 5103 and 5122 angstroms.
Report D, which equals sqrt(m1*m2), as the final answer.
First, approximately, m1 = 2.984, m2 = 2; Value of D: 2.4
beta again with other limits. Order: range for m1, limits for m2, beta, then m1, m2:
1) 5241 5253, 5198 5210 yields 0.35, 0.99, 0.59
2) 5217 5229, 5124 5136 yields 0.48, 0.98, 0.70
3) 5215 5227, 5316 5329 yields 1.15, 0.97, 1.10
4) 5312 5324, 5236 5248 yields 1.30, 1.12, 1.02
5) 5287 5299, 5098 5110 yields 0.61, 1.12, 0.70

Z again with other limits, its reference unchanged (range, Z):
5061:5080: -0.14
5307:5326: -0.16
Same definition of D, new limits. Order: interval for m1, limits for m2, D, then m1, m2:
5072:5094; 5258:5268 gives 2.2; 2.064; 2.383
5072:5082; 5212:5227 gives 2.3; 2.08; 2.488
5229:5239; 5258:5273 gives 2.5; 2.817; 2.285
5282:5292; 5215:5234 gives 2.8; 3.022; 2.65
